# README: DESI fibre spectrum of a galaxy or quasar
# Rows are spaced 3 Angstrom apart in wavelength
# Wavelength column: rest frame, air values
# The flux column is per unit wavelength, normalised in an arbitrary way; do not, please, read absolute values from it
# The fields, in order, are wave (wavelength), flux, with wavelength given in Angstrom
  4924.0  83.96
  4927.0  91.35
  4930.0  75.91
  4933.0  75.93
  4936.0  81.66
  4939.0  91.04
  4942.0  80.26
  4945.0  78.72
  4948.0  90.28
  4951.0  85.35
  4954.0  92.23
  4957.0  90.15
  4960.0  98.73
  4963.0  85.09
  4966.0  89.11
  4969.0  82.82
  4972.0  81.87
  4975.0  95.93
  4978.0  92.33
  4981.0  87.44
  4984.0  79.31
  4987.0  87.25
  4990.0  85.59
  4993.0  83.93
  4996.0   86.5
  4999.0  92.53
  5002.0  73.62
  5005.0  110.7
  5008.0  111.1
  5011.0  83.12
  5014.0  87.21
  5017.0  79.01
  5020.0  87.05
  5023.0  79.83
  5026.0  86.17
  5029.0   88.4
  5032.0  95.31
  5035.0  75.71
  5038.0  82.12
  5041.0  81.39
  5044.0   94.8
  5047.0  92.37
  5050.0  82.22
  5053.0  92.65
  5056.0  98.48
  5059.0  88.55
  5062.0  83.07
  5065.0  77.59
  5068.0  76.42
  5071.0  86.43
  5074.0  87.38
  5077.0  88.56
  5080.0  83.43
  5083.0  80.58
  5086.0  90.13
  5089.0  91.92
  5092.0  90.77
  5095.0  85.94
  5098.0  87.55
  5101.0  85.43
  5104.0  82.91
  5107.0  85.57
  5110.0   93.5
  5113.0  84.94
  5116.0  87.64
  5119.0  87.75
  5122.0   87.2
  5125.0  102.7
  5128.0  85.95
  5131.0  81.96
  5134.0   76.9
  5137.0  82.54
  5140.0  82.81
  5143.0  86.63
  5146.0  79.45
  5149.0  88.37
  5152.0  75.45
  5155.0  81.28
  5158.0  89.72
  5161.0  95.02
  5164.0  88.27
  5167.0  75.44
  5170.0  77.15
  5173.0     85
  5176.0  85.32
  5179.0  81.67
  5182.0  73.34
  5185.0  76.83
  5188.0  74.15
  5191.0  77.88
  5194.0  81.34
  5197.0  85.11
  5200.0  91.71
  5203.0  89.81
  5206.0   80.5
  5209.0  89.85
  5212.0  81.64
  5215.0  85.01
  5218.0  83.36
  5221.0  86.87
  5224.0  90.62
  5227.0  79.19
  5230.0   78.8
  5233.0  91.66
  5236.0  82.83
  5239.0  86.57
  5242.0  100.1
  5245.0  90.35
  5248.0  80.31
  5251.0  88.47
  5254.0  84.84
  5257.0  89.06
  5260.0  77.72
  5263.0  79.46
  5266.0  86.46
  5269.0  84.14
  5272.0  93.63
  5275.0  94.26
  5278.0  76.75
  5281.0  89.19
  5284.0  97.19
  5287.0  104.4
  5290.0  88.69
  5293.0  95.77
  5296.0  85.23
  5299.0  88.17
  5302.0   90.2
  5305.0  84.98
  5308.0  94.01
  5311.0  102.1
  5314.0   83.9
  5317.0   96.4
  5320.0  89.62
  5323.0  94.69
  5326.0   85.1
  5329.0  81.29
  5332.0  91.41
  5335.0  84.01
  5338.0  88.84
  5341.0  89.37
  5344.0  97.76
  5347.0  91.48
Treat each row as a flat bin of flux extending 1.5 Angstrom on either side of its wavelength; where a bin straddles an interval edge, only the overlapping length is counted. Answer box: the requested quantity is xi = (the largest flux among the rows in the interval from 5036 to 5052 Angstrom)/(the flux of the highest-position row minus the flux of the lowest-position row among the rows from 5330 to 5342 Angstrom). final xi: -46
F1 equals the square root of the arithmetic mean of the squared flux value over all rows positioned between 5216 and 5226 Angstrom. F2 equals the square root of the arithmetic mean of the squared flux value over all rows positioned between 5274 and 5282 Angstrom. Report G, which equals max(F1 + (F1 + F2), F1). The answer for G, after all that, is 261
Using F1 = 87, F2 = 87.0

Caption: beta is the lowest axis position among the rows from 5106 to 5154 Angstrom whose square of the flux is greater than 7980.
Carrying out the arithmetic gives 5110.0 Angstrom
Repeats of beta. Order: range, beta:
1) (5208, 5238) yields 5209.0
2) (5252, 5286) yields 5272.0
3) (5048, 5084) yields 5053.0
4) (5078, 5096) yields 5086.0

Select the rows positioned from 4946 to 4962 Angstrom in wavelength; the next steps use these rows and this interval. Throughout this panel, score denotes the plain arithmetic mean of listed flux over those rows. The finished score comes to 91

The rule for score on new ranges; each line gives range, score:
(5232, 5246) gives 90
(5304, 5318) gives 92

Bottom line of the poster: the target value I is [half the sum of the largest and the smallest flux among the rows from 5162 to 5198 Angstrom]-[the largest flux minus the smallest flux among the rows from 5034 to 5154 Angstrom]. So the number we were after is 54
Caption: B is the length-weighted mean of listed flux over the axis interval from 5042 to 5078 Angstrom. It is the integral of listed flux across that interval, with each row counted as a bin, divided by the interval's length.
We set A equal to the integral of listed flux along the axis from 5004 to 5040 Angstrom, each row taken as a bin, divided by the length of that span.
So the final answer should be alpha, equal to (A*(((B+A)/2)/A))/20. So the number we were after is 4.39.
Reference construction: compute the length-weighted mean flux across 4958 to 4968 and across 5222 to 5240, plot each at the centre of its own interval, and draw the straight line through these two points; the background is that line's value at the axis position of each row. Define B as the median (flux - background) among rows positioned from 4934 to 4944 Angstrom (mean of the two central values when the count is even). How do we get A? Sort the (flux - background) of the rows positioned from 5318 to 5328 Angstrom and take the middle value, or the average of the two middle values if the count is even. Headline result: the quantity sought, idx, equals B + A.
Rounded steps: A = 7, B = -9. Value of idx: -2.9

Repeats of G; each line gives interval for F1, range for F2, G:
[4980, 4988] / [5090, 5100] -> 258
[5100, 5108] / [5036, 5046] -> 256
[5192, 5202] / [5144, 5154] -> 254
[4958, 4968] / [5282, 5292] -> 279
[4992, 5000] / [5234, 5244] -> 266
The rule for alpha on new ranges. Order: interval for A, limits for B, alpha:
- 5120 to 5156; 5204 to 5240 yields 4.23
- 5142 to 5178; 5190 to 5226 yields 4.23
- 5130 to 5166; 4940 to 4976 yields 4.29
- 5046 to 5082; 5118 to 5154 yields 4.27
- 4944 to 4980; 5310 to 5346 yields 4.47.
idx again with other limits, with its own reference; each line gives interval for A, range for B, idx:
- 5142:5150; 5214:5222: -0.4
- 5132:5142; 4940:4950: -15.1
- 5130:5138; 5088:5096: -2.1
